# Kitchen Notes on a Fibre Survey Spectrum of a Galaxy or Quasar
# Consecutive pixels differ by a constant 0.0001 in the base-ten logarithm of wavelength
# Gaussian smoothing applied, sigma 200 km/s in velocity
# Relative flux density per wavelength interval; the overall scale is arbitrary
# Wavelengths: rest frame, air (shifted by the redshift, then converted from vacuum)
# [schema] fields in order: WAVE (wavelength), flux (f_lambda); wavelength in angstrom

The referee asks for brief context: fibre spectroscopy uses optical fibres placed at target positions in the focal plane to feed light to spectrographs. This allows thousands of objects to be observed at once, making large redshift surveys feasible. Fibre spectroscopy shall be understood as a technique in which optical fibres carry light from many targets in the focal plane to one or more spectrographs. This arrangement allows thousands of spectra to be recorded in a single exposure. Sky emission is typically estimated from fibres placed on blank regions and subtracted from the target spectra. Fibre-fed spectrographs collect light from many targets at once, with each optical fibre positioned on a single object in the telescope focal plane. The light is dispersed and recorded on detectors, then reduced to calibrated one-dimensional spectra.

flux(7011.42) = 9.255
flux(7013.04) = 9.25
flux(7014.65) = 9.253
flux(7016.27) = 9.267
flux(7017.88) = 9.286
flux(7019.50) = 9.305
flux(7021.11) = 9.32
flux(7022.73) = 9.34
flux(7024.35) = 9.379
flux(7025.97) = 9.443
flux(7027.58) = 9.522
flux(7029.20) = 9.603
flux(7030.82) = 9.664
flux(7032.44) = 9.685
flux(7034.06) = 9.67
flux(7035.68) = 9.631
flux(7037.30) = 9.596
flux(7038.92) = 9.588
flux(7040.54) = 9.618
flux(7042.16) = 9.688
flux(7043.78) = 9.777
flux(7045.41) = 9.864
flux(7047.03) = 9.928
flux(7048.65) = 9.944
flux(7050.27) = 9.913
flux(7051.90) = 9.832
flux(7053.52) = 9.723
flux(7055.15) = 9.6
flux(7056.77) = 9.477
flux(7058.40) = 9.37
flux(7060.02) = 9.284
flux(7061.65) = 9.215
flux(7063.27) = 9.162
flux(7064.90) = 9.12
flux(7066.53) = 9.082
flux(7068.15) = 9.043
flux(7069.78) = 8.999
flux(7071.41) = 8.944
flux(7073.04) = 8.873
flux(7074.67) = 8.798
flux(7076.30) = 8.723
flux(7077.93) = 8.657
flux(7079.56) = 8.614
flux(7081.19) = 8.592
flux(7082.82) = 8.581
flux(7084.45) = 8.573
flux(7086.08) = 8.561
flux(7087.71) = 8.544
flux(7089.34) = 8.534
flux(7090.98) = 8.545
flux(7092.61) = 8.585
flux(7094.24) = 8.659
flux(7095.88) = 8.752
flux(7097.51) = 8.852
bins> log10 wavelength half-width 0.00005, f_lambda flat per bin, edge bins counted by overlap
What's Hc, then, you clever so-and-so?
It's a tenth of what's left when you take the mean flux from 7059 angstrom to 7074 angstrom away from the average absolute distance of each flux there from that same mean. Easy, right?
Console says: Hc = -0.90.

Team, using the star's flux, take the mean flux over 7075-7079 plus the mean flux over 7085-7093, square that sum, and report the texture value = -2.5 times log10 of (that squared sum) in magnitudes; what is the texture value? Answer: -6.18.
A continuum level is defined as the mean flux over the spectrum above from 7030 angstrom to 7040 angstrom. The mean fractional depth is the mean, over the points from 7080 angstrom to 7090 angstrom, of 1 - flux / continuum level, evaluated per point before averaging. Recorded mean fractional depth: 0.11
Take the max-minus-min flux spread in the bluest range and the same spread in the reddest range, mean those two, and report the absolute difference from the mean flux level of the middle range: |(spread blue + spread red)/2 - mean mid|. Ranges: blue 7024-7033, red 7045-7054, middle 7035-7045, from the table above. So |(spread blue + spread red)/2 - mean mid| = 9.39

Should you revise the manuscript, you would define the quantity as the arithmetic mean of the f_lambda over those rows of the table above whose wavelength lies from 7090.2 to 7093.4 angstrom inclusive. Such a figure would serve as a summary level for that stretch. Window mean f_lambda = 8.57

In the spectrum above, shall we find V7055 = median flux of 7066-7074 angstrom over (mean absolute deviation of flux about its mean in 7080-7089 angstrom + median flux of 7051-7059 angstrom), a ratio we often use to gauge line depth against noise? 0.94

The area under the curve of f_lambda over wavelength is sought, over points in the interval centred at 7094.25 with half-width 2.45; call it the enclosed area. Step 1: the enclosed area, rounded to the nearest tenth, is 42.5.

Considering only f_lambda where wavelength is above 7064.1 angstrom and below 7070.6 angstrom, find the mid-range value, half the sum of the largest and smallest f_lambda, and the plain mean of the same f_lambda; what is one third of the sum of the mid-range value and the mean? 6.0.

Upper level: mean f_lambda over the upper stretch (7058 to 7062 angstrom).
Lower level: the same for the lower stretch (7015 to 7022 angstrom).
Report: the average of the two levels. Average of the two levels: 9.29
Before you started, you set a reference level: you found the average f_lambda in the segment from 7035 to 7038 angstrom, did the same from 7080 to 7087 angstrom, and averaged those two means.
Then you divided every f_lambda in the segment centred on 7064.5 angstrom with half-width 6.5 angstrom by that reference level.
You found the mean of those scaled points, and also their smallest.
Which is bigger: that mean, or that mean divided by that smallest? 1.02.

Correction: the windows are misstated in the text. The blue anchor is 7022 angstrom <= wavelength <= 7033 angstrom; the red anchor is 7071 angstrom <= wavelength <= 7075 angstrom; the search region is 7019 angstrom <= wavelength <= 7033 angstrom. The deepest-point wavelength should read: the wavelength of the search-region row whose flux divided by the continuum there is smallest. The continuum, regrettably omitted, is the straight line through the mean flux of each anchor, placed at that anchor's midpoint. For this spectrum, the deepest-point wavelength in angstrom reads 7019.50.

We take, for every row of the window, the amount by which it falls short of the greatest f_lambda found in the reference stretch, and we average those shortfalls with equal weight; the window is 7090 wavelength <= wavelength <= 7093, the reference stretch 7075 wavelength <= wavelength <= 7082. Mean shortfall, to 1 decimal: 0.2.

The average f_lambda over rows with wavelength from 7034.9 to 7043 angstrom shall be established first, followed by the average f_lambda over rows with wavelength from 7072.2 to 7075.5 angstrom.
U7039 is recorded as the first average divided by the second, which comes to 1.09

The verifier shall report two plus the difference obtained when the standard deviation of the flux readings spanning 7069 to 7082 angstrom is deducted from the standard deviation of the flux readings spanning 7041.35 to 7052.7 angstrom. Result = 1.94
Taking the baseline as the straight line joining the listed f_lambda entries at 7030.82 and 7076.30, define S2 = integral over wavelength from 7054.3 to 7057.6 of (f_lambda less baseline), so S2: 1.3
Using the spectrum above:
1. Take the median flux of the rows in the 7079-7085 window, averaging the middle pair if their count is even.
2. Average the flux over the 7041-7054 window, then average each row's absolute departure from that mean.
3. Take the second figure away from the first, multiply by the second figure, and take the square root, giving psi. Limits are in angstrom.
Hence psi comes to 0.818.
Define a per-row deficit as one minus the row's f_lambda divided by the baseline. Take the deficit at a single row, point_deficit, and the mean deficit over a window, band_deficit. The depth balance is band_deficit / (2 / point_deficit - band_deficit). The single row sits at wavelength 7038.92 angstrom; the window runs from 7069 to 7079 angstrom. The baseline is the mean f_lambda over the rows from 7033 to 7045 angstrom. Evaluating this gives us 0.0003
